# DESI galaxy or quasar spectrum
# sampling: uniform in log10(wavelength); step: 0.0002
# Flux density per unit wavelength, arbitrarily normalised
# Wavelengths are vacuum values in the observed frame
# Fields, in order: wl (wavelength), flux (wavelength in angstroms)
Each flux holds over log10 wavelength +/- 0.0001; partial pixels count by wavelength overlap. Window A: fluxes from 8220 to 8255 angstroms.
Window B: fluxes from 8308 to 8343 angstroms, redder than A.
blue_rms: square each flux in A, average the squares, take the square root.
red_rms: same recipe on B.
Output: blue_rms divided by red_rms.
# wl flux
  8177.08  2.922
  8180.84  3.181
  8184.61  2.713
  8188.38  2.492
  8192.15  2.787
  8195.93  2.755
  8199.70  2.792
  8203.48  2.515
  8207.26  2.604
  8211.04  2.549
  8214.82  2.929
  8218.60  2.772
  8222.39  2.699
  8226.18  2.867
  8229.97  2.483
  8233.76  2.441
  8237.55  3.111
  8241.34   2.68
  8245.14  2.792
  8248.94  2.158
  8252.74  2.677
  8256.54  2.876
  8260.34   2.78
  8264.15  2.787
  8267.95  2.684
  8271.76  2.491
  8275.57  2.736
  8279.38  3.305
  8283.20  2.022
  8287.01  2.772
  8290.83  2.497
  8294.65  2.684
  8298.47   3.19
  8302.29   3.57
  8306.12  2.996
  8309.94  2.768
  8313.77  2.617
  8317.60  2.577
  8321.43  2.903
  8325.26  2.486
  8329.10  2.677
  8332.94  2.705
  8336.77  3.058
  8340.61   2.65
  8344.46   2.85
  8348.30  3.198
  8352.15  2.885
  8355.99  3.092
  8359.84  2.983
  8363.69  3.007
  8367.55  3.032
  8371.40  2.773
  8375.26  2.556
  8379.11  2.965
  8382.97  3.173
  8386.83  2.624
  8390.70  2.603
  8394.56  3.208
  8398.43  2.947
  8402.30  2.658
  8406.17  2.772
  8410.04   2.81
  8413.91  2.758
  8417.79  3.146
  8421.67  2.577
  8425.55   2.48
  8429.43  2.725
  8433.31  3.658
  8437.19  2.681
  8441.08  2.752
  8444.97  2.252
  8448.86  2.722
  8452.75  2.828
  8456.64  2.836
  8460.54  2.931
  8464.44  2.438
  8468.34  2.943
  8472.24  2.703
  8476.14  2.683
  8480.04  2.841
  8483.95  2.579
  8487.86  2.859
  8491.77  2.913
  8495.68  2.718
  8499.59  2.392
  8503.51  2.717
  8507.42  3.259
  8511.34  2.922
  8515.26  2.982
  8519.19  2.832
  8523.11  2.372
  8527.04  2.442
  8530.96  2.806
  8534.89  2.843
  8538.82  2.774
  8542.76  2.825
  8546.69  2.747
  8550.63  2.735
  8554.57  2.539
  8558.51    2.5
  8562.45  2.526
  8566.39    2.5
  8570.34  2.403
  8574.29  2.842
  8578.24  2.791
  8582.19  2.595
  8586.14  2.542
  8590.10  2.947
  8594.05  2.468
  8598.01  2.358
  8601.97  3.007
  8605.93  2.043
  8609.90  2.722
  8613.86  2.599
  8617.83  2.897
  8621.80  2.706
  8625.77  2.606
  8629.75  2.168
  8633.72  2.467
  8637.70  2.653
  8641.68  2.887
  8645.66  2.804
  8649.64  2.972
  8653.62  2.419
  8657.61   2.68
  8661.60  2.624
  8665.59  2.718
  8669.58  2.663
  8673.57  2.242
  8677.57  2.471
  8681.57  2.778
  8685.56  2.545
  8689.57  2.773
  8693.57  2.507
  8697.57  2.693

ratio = 0.98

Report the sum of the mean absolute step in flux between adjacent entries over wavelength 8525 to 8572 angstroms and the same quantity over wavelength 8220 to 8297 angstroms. 0.45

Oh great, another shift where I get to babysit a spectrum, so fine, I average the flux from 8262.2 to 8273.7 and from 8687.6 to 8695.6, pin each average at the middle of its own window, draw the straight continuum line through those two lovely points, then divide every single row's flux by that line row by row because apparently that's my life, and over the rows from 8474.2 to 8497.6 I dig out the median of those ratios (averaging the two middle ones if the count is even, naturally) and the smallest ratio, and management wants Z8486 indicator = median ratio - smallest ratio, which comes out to 0.08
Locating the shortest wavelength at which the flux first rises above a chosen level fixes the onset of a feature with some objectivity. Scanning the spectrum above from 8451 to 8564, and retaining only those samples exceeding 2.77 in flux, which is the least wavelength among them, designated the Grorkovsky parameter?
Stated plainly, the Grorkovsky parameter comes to 8452.75 angstroms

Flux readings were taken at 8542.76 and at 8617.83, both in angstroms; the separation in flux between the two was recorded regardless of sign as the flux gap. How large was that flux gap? 0.1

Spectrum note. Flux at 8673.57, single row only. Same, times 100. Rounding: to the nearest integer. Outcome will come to 224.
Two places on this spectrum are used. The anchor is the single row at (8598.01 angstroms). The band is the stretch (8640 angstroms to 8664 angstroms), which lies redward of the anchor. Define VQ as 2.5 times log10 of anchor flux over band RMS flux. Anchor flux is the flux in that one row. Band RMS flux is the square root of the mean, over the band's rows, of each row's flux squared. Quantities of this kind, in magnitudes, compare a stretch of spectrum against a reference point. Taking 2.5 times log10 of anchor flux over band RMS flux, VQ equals -0.16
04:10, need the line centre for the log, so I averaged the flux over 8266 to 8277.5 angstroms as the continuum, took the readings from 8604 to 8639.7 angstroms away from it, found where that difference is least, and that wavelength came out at 8617.83 angstroms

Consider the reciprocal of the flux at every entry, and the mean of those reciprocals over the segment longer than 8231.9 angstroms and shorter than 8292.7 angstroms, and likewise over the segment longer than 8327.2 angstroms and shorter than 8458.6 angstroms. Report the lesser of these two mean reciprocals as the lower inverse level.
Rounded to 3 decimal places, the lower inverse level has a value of 0.355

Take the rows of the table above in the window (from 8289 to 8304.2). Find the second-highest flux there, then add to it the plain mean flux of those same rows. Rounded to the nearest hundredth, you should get 6.18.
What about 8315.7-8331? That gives 5.34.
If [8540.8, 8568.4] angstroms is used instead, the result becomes 5.37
